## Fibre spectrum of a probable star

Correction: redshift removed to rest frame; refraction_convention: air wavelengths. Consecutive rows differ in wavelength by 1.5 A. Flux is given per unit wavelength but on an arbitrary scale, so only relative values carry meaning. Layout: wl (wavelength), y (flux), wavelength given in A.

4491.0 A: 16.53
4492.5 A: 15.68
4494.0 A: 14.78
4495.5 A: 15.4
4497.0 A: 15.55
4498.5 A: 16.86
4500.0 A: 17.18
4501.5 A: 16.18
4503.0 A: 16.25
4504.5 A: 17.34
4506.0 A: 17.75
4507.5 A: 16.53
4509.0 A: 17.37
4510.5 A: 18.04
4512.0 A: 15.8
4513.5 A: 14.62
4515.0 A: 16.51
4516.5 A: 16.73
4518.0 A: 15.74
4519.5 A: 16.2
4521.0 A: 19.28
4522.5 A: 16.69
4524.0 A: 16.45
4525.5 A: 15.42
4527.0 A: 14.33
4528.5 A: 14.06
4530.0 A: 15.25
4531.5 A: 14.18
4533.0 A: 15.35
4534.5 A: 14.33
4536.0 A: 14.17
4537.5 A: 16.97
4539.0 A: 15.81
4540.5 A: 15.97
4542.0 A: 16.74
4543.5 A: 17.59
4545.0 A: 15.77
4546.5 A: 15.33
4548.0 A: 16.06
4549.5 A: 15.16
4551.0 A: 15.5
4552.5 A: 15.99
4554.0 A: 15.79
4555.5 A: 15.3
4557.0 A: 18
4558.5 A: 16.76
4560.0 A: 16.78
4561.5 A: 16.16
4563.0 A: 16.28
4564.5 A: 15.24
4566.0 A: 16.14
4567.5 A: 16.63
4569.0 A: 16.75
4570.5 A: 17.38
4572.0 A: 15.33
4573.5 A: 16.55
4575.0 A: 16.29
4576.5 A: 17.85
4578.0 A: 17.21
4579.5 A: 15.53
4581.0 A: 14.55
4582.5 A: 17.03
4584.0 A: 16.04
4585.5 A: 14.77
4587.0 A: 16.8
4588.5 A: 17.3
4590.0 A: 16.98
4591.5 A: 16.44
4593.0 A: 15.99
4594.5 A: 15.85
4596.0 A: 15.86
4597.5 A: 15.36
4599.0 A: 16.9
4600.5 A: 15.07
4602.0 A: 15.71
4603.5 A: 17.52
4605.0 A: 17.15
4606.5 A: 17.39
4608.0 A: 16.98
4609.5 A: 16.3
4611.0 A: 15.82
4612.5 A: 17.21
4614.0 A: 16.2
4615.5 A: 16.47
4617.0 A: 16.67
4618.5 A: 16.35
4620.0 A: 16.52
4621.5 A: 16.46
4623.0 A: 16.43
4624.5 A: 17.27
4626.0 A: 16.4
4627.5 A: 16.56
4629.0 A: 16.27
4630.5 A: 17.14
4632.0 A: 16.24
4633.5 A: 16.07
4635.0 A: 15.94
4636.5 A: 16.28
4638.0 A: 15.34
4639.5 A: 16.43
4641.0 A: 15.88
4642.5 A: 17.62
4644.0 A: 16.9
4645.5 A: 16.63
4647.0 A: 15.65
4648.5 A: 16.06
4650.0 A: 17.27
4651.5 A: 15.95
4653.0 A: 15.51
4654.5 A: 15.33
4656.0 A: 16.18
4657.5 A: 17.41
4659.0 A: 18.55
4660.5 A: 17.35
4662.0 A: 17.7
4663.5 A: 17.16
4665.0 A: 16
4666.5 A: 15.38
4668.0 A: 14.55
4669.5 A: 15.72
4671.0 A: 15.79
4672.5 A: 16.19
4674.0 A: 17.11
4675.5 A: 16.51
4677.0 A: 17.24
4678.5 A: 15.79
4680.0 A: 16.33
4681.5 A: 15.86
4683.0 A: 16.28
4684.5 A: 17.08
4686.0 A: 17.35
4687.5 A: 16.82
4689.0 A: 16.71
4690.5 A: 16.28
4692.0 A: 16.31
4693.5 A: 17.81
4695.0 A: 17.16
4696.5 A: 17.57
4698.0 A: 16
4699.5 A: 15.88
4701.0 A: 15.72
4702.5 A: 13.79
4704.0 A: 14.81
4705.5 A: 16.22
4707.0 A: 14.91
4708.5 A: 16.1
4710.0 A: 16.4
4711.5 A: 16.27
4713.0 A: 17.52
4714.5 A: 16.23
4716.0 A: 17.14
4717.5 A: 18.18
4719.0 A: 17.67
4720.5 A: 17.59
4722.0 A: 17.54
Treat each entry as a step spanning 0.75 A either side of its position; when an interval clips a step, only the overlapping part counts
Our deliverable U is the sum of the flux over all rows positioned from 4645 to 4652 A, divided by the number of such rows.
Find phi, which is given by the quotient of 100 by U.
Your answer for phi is 6.13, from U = 16.3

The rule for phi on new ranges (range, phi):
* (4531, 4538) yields 6.67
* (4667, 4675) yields 6.30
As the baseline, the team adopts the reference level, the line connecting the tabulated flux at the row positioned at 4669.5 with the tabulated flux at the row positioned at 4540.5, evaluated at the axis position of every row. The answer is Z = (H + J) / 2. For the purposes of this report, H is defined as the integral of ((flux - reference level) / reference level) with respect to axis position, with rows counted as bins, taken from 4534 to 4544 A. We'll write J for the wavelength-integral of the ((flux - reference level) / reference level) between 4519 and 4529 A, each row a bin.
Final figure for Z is 0.02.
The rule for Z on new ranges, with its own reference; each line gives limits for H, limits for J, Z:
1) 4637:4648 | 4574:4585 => 0.35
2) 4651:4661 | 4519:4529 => 0.31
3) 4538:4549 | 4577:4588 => 0.13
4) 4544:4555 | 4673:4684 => 0.17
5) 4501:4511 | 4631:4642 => 0.43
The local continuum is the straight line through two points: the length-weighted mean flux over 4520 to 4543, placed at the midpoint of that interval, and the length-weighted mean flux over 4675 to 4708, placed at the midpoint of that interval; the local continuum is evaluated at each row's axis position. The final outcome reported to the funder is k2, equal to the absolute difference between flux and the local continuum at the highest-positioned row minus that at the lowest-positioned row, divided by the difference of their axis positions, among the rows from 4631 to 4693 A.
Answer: -0.003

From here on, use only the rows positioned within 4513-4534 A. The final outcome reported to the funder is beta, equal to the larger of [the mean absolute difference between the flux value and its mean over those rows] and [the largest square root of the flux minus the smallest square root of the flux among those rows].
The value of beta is 1.03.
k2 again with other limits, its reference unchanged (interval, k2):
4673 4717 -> -0.003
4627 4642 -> -0.021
